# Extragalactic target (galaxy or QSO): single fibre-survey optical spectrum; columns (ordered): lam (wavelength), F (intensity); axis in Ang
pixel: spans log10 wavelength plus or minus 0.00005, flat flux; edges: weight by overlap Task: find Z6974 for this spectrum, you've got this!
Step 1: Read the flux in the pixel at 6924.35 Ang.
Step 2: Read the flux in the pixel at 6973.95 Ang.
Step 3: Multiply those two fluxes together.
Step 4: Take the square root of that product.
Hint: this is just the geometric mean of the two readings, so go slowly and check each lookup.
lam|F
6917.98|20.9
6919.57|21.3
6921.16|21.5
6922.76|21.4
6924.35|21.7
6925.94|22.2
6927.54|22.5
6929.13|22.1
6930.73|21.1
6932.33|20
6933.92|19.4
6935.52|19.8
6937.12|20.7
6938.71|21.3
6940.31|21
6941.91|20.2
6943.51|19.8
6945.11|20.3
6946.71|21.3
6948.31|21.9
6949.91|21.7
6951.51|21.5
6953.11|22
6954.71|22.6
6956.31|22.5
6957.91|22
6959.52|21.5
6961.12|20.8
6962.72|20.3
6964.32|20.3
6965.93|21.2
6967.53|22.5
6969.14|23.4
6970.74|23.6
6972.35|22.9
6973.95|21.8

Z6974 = 21.7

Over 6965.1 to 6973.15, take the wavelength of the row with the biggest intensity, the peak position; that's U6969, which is 6970.74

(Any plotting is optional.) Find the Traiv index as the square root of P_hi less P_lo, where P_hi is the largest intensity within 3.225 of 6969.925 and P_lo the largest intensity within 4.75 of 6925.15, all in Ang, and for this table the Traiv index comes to 1.0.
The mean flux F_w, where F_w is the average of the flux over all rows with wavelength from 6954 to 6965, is 21.4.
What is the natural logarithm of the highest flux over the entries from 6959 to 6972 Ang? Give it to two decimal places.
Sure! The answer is 3.16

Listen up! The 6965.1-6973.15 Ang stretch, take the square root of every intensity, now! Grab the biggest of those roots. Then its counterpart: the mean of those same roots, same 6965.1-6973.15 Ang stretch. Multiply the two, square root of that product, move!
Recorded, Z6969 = 4.81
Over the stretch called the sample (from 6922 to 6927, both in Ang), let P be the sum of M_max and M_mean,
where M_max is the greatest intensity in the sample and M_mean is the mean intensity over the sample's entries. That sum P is 44.0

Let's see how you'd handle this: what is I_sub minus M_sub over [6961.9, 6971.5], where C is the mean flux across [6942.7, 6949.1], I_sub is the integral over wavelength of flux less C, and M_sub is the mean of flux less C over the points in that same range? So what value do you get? 9.1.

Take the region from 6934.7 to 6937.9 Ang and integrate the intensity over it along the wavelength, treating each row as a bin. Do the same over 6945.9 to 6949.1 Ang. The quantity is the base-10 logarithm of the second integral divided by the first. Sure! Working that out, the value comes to 0.029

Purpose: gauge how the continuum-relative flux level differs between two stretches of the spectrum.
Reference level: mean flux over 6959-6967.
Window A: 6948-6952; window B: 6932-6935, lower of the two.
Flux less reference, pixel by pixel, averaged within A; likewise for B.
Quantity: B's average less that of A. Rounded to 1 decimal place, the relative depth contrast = -2.0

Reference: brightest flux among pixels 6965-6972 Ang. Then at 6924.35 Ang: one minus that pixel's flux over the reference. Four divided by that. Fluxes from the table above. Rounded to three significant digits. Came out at 49.7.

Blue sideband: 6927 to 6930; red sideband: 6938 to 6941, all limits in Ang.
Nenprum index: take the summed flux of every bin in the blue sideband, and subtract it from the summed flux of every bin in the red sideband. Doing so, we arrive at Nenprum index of -2.3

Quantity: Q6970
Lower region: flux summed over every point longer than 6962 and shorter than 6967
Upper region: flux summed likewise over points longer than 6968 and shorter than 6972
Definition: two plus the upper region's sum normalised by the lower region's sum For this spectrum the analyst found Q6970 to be 2.76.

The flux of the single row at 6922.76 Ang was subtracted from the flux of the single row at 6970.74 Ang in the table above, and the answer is 2.2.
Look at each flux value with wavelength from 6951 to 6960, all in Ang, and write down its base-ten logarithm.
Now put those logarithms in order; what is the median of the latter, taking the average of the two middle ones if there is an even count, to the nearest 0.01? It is 1.34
